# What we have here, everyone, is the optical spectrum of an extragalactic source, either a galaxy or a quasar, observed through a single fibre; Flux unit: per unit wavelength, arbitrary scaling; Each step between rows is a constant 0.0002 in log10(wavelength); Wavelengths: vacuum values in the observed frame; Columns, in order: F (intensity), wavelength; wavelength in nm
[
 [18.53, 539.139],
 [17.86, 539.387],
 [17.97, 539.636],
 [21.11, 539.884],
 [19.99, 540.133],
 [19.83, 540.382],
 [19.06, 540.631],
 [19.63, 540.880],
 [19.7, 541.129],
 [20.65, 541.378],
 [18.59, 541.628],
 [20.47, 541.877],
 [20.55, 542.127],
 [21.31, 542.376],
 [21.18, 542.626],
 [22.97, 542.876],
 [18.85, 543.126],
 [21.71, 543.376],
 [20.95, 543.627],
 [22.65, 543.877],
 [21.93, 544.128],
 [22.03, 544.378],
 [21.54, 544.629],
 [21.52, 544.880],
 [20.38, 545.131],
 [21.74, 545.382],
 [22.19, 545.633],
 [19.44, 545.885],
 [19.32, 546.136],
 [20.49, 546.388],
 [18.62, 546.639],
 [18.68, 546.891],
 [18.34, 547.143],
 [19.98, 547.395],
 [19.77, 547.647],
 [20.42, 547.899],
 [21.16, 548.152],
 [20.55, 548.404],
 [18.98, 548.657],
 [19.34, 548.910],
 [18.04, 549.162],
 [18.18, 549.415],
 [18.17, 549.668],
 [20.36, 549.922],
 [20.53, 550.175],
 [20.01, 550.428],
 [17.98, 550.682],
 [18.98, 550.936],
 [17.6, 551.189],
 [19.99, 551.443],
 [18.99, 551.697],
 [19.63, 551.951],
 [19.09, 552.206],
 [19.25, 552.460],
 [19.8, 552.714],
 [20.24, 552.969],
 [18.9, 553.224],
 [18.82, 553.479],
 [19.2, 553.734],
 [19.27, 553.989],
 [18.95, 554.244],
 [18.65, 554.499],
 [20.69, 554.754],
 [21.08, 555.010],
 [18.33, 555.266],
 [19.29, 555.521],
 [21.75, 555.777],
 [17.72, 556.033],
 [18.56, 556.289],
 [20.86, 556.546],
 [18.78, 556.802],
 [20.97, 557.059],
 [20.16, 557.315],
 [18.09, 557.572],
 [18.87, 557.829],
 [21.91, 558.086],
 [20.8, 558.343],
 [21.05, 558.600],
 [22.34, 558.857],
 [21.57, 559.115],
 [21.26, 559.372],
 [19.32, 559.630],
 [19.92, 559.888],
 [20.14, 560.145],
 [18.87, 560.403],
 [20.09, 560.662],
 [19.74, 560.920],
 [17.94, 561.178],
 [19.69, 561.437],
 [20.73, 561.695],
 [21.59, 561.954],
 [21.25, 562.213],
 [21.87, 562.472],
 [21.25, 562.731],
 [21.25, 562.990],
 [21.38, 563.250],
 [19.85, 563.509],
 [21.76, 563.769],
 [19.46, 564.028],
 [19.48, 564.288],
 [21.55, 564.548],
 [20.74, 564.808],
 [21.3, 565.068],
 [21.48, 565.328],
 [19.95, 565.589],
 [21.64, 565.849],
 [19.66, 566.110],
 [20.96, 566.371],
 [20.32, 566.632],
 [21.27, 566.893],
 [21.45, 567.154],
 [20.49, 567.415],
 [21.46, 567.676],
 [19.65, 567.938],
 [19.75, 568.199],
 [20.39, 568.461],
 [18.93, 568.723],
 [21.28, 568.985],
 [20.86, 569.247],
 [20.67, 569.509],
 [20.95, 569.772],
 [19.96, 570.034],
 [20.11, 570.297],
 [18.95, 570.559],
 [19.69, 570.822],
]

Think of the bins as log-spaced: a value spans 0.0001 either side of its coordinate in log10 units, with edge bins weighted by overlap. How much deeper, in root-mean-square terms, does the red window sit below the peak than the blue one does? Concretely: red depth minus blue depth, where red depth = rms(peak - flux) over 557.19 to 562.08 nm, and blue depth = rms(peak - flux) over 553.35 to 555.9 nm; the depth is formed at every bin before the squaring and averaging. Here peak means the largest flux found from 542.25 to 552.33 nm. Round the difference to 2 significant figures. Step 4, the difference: -0.53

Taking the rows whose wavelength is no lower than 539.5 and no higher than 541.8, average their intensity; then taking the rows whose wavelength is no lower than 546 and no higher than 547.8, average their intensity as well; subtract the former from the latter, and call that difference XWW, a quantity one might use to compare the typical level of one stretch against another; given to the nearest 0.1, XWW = -0.3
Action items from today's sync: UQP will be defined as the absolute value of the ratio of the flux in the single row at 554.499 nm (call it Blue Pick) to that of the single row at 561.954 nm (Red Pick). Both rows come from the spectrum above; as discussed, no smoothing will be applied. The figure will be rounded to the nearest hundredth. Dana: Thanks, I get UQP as 0.86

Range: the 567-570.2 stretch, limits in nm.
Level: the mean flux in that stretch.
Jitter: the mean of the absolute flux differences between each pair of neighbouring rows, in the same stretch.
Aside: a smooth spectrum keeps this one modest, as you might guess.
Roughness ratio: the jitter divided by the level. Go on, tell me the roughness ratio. 0.045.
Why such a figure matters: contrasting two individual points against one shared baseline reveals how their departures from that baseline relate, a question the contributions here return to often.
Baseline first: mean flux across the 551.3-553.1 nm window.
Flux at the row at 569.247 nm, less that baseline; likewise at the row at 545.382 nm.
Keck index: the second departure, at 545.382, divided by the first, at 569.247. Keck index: 1.7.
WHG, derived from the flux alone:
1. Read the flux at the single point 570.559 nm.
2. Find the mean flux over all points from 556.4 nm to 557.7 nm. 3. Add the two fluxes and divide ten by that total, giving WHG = 0.258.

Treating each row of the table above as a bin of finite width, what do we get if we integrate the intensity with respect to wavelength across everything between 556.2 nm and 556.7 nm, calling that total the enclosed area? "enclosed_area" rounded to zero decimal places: 10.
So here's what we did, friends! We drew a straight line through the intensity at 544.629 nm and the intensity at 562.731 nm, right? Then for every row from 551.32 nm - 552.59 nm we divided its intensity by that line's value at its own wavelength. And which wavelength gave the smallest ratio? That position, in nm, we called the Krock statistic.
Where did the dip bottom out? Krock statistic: 551.697 nm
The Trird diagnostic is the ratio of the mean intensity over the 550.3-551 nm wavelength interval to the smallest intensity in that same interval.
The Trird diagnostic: 1.06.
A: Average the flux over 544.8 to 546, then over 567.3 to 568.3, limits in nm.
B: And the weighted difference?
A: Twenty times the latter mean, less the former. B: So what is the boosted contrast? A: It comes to 386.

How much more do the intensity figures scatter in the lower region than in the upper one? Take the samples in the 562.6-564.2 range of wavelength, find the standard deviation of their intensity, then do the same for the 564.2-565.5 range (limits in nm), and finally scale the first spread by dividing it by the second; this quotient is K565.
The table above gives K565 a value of 1.1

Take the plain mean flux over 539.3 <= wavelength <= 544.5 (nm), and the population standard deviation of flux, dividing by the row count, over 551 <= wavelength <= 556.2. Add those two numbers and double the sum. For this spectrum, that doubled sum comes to 42.9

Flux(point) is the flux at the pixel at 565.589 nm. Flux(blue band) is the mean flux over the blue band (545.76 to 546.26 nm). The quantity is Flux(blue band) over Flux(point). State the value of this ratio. 0.97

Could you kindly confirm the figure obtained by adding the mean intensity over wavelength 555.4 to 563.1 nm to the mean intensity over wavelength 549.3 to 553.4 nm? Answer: 39.5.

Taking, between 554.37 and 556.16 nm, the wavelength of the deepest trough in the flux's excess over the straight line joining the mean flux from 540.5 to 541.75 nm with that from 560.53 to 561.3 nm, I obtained 556.033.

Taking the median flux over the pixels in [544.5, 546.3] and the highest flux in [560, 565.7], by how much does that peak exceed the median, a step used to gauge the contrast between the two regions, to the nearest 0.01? 0.35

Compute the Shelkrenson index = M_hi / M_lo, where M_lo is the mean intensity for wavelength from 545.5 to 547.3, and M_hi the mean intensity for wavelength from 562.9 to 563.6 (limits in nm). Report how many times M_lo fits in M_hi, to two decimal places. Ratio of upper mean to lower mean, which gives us 1.06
